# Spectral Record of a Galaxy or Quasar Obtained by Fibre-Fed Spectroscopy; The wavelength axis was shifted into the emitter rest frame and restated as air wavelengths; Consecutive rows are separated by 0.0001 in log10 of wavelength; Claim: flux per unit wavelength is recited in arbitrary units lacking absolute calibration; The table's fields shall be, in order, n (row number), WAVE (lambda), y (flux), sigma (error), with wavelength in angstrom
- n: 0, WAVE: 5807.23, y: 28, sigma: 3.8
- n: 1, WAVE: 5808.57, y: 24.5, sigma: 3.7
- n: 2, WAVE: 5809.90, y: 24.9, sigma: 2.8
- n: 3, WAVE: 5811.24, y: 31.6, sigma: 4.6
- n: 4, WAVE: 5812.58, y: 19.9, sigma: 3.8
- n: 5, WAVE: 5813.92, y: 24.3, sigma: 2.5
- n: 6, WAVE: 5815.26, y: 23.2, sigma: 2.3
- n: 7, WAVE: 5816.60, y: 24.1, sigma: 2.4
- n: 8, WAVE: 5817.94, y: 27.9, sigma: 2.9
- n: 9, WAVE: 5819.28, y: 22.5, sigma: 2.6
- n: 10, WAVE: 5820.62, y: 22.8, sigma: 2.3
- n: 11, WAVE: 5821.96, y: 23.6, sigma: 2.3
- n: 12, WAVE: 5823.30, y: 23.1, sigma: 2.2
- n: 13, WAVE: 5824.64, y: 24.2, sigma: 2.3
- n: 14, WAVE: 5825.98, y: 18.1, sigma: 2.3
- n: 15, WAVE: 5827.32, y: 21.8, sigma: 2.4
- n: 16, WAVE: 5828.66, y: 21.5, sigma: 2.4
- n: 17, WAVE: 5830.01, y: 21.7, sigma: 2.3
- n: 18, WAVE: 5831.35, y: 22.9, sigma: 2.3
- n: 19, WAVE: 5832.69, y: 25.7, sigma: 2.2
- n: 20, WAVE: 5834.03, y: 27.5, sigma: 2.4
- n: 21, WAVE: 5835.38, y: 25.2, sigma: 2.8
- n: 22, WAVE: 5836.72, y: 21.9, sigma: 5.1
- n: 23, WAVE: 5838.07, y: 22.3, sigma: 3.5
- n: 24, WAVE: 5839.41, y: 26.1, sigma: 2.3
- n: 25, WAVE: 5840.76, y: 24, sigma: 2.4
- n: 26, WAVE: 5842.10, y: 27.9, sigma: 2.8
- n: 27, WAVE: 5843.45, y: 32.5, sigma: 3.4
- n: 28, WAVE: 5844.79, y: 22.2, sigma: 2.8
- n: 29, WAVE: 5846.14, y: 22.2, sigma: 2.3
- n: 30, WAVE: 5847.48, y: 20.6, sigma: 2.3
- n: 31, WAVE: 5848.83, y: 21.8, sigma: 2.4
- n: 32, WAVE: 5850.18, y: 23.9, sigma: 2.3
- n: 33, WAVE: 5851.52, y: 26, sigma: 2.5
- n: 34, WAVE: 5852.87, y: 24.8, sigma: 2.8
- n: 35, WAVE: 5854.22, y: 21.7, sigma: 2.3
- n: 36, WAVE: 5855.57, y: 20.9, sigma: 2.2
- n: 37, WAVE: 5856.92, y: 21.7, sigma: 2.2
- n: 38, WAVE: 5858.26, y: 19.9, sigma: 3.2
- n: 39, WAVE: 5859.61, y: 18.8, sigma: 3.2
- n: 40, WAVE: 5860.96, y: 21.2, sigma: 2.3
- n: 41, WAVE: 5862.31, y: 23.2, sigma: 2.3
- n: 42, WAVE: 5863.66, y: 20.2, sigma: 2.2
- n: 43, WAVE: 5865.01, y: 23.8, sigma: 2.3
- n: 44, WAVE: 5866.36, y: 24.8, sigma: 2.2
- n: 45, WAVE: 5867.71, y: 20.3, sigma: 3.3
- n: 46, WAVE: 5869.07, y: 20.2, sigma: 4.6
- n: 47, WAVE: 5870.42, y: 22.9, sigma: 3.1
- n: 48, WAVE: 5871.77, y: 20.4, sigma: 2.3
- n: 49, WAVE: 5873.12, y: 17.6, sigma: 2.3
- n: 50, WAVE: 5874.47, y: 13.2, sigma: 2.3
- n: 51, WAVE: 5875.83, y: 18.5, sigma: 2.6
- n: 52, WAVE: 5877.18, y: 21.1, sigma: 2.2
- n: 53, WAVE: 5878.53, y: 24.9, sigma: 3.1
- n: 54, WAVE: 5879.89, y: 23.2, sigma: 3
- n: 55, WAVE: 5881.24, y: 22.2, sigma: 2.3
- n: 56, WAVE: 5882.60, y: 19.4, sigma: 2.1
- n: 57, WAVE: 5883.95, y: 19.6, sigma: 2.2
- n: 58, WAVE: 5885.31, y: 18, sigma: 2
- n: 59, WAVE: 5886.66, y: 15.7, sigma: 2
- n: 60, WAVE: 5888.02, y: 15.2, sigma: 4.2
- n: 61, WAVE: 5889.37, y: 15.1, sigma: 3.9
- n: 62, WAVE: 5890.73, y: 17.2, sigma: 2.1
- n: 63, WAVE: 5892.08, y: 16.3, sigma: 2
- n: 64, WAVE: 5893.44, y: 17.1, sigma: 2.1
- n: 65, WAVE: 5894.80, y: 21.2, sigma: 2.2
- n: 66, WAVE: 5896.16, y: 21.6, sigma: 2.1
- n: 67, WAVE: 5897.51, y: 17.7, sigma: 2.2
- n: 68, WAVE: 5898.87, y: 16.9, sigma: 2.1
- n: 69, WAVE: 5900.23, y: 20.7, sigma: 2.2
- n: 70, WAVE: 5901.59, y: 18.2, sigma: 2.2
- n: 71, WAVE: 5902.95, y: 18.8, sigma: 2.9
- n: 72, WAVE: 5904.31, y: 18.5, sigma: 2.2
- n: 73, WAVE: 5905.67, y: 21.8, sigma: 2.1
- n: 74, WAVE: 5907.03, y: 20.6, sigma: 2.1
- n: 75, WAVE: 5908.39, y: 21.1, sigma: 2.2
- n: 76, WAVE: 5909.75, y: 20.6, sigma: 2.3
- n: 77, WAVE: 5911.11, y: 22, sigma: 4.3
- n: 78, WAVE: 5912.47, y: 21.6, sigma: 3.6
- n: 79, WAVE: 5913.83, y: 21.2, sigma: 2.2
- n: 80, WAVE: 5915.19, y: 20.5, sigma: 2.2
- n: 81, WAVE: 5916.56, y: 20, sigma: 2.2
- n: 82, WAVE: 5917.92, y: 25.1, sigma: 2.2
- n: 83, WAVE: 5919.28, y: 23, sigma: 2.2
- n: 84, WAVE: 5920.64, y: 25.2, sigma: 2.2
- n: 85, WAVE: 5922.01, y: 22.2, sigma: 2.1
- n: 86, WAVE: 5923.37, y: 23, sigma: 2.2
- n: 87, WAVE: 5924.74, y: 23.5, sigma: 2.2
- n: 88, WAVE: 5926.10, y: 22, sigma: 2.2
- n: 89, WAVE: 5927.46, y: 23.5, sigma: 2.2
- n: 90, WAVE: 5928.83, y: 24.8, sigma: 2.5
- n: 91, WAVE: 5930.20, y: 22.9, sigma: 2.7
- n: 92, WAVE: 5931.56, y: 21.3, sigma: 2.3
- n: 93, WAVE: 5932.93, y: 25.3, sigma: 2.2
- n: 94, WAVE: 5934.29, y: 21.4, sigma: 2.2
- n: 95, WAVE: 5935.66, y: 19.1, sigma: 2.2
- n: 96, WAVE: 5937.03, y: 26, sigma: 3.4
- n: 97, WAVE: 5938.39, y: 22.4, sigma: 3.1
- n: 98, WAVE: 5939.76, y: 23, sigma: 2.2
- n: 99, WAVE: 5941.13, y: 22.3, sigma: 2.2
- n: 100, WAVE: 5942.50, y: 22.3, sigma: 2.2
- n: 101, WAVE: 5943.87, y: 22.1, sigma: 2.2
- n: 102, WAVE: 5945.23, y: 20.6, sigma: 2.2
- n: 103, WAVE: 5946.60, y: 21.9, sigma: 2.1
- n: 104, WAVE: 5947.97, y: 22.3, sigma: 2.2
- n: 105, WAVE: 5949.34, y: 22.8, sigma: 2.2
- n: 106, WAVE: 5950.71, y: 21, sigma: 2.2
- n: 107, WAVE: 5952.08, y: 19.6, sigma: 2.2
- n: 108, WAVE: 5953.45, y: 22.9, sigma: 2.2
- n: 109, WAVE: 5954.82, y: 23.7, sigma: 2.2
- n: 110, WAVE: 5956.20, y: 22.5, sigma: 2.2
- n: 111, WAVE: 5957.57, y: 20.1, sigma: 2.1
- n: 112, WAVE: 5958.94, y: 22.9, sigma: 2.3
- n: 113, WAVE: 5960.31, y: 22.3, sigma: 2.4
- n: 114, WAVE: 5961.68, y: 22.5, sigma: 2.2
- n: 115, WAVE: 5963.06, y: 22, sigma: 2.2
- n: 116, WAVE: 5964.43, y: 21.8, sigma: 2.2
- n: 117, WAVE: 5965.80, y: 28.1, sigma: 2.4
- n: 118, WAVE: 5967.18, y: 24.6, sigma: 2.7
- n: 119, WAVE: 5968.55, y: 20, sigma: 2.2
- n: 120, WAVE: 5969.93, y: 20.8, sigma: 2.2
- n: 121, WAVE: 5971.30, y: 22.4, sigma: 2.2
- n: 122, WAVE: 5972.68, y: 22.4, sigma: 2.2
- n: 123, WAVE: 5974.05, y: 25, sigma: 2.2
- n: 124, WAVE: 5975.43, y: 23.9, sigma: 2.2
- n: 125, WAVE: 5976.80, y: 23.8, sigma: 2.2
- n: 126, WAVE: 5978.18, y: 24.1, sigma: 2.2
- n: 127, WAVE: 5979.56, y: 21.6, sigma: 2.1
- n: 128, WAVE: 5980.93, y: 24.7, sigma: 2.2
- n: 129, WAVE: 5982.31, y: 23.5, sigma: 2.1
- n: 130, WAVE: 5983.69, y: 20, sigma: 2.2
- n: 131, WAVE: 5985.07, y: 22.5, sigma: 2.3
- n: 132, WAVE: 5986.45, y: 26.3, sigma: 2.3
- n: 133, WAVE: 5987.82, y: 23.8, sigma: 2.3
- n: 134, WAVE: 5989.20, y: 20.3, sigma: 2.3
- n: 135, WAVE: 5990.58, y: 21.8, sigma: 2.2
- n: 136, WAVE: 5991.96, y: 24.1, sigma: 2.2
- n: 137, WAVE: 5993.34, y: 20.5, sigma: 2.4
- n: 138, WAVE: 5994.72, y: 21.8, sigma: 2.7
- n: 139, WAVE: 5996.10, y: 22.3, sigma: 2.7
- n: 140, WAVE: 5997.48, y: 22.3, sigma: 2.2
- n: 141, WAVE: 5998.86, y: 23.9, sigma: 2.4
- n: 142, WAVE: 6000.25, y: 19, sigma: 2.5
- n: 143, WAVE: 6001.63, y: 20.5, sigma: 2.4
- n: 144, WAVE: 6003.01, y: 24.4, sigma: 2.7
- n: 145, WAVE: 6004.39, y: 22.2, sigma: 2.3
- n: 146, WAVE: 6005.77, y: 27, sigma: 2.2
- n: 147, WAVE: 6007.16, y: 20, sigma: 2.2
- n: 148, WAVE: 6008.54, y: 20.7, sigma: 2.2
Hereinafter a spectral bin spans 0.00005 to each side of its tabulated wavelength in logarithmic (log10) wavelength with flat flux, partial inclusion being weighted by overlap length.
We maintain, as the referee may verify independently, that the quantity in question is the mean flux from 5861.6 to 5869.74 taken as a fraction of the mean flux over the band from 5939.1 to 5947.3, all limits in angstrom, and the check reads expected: 1.00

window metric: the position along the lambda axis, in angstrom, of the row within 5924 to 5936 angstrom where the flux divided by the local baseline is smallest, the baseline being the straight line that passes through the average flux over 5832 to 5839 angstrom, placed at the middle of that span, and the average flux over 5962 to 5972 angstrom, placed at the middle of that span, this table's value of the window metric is 5935.66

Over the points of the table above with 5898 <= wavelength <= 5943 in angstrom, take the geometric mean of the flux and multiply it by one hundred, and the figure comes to 2174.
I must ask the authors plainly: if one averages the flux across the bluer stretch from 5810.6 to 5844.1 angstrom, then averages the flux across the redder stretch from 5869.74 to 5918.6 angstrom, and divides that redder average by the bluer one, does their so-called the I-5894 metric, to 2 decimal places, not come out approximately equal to 0.81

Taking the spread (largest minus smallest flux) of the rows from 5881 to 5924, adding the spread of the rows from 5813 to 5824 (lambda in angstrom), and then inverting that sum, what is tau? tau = 0.065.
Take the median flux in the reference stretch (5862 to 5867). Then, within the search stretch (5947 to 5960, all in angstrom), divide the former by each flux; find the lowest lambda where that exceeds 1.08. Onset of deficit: 5950.71 angstrom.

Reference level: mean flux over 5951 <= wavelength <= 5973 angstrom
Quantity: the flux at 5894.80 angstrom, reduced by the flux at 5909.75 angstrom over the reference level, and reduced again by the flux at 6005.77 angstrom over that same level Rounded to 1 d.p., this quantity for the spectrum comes 19.1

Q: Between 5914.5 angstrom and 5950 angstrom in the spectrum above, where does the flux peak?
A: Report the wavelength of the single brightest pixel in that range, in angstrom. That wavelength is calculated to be 5937.03 angstrom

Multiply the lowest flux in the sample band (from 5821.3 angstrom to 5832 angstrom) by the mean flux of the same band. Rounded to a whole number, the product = 400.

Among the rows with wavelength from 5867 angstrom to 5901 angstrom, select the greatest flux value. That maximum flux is 24.9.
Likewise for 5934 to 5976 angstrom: 28.1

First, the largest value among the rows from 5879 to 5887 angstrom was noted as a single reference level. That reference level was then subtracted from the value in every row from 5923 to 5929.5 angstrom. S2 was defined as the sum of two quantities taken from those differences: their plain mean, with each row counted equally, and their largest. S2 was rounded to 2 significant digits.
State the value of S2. 1.8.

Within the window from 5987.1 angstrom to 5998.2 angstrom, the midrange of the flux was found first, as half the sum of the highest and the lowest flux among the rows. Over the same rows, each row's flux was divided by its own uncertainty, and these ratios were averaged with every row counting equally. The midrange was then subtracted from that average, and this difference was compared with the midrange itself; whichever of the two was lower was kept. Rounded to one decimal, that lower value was -12.8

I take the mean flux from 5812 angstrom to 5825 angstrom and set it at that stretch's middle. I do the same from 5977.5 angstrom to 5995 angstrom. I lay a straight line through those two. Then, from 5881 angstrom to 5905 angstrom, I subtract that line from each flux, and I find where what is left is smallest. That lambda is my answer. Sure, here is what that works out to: 5889.37 angstrom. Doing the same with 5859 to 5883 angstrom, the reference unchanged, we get 5874.47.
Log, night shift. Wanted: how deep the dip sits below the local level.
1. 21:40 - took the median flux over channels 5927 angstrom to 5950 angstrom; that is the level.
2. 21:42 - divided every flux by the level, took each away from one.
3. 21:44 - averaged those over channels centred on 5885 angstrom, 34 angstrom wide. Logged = 0.15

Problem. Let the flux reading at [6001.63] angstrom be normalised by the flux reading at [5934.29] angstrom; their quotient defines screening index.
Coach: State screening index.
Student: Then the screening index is 0.96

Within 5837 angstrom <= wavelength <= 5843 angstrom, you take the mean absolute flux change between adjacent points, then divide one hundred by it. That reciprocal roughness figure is 31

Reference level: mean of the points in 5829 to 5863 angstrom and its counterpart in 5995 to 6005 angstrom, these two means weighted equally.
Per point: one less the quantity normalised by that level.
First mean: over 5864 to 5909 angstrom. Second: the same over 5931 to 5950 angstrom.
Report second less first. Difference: -0.12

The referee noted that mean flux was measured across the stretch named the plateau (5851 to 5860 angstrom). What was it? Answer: 22.0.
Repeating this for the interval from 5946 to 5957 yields 22.1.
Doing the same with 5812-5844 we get 23.9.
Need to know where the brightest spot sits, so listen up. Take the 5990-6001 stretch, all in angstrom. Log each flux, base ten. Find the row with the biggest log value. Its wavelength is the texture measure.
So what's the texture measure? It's 5991.96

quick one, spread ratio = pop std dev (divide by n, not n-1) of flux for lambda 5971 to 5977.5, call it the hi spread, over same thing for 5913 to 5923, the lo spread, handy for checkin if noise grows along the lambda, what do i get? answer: 0.5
